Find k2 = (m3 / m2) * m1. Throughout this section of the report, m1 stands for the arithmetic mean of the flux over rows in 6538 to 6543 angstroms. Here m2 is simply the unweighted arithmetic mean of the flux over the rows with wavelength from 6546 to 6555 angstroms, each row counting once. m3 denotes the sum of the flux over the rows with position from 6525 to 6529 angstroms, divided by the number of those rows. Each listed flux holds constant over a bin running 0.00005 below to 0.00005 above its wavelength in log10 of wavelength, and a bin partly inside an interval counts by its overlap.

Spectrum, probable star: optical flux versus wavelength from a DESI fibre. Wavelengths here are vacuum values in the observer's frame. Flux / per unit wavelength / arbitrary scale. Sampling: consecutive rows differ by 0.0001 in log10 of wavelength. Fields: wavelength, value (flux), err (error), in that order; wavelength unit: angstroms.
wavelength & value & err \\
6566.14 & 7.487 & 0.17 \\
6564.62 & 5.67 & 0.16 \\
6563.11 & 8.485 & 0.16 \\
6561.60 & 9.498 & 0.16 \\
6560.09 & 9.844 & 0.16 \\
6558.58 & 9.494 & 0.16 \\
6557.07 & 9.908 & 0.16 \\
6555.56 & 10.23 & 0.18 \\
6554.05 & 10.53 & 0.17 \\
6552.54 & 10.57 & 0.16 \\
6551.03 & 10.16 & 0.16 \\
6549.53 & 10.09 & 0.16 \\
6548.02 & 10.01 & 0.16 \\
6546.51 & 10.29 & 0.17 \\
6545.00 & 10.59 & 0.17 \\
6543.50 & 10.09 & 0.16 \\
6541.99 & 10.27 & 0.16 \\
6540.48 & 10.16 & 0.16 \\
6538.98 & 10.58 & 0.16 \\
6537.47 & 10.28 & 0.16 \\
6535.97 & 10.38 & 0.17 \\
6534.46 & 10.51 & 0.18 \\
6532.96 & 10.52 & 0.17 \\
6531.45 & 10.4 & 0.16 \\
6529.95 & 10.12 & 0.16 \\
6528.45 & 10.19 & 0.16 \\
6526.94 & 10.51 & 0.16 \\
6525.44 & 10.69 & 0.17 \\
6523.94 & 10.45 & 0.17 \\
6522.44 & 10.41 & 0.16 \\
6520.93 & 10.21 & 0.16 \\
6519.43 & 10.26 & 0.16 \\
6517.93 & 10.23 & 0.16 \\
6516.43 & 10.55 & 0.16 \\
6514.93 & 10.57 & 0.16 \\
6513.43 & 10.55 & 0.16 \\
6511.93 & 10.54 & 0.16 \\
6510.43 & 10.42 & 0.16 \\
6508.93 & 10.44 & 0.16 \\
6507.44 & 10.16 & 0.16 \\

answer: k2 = 10.5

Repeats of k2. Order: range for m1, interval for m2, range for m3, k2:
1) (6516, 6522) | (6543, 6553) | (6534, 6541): 10.4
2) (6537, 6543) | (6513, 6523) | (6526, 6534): 10.3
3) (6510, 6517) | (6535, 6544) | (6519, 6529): 10.6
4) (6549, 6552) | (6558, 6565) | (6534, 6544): 12.2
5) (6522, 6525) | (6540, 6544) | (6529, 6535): 10.6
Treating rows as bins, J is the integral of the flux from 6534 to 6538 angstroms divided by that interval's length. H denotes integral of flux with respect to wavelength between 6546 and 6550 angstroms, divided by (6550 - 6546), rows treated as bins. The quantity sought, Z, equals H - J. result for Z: -0.28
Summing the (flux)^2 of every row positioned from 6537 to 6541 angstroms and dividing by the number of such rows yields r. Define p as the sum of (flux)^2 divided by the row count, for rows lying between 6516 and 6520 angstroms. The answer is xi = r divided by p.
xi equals 1.00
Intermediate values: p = 107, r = 107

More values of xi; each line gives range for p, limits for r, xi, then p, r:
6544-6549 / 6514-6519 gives 1.03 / 106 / 109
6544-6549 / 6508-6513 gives 1.03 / 106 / 110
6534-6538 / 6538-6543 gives 0.99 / 108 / 107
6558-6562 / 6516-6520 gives 1.16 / 92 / 107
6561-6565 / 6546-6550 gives 1.58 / 65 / 103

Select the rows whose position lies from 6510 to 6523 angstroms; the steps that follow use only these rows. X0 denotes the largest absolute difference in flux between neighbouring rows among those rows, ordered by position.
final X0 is 0.32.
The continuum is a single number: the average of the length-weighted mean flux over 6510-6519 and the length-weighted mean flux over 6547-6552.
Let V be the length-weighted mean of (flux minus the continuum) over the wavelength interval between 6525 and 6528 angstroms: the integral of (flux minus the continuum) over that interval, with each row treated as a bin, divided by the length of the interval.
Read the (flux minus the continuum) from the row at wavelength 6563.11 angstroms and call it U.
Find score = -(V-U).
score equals -2.1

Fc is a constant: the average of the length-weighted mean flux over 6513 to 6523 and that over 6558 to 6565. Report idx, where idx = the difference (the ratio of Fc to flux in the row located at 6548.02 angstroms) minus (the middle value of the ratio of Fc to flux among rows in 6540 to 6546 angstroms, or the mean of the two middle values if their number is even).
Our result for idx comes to 0.019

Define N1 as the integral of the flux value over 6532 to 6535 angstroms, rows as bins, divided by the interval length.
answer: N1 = 10.5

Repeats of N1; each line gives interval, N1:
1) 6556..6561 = 9.8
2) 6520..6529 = 10.4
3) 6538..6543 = 10.3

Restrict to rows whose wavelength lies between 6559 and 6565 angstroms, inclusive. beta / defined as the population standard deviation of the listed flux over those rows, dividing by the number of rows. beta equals 1.64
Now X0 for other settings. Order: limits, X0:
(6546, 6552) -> 0.28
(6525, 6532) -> 0.32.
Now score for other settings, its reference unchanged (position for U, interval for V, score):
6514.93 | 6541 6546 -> 0.3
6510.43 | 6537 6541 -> 0.1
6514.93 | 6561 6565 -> 2.5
